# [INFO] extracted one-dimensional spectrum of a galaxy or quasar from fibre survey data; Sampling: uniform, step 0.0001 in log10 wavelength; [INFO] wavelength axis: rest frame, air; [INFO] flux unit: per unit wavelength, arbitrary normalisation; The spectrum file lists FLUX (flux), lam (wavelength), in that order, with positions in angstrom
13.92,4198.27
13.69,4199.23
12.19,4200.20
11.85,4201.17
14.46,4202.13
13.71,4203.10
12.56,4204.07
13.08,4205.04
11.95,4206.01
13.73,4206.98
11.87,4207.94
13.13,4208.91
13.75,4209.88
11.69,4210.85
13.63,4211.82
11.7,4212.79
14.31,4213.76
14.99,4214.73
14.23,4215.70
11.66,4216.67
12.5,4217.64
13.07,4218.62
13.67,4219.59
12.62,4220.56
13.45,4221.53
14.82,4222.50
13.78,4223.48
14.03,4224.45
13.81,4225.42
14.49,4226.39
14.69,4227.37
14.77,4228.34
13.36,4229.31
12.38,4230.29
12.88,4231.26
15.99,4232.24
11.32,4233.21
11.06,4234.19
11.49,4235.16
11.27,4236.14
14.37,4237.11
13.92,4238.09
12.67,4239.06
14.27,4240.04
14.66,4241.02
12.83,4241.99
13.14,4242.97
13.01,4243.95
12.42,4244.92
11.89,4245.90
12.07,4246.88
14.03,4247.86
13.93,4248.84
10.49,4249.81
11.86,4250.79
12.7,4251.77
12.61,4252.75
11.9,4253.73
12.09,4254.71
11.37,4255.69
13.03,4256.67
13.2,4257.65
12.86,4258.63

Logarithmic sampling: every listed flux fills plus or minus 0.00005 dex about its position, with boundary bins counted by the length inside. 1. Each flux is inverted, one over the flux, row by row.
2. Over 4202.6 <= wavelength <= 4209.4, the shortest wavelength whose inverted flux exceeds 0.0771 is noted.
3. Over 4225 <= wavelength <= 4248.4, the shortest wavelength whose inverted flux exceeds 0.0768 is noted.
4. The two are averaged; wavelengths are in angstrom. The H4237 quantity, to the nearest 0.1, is 4217.2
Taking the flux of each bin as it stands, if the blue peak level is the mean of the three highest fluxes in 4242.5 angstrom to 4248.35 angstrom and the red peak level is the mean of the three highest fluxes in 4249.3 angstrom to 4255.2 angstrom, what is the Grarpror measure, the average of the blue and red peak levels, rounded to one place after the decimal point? 12.9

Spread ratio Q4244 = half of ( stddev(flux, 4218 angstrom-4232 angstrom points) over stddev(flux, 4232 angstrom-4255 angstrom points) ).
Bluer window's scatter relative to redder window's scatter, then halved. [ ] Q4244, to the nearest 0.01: 0.30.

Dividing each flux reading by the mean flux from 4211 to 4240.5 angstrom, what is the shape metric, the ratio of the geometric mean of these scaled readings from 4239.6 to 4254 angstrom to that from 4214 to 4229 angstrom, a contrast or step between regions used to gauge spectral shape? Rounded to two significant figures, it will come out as 0.93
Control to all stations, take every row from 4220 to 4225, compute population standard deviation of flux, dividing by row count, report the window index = 0.7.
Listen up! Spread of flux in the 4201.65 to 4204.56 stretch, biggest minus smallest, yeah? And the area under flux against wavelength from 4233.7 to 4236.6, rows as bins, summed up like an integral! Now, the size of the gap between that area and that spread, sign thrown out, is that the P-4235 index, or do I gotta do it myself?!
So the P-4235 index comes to 31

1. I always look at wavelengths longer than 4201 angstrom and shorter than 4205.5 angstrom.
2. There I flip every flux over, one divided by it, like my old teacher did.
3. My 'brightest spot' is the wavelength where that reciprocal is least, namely 4202.13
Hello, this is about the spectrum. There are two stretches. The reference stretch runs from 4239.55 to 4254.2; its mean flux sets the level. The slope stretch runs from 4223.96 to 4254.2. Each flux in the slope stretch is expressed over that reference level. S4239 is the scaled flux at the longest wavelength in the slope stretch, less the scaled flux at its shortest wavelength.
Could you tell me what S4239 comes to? -0.2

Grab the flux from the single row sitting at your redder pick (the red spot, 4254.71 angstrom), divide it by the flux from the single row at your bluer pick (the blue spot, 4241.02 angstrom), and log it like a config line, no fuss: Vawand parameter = 0.82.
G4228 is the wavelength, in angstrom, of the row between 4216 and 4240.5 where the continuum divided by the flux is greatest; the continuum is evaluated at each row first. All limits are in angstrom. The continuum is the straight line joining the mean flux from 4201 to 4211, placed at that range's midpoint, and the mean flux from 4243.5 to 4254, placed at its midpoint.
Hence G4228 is 4234.19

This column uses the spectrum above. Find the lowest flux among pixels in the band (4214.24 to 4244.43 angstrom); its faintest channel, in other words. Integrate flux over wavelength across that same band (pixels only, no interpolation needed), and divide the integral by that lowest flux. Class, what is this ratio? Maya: 36.6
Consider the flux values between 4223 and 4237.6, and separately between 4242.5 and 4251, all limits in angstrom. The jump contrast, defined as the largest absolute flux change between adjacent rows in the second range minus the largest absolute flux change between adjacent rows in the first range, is -1.2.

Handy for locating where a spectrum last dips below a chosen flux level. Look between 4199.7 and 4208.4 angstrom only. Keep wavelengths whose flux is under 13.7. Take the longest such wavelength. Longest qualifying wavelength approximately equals 4207.94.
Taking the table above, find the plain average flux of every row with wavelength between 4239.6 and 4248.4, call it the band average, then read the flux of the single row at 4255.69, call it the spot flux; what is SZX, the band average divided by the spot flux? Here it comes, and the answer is 1.16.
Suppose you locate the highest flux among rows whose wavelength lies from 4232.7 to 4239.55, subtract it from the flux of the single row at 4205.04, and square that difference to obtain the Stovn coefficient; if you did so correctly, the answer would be 1.7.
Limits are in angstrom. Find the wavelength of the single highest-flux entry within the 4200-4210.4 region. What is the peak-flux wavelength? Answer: 4202.13 angstrom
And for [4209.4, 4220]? 4214.73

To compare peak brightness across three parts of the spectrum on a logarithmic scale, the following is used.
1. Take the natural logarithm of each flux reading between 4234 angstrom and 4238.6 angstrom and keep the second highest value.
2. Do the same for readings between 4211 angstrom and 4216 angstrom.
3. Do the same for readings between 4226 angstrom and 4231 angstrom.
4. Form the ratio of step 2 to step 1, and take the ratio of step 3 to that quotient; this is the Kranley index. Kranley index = 2.66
